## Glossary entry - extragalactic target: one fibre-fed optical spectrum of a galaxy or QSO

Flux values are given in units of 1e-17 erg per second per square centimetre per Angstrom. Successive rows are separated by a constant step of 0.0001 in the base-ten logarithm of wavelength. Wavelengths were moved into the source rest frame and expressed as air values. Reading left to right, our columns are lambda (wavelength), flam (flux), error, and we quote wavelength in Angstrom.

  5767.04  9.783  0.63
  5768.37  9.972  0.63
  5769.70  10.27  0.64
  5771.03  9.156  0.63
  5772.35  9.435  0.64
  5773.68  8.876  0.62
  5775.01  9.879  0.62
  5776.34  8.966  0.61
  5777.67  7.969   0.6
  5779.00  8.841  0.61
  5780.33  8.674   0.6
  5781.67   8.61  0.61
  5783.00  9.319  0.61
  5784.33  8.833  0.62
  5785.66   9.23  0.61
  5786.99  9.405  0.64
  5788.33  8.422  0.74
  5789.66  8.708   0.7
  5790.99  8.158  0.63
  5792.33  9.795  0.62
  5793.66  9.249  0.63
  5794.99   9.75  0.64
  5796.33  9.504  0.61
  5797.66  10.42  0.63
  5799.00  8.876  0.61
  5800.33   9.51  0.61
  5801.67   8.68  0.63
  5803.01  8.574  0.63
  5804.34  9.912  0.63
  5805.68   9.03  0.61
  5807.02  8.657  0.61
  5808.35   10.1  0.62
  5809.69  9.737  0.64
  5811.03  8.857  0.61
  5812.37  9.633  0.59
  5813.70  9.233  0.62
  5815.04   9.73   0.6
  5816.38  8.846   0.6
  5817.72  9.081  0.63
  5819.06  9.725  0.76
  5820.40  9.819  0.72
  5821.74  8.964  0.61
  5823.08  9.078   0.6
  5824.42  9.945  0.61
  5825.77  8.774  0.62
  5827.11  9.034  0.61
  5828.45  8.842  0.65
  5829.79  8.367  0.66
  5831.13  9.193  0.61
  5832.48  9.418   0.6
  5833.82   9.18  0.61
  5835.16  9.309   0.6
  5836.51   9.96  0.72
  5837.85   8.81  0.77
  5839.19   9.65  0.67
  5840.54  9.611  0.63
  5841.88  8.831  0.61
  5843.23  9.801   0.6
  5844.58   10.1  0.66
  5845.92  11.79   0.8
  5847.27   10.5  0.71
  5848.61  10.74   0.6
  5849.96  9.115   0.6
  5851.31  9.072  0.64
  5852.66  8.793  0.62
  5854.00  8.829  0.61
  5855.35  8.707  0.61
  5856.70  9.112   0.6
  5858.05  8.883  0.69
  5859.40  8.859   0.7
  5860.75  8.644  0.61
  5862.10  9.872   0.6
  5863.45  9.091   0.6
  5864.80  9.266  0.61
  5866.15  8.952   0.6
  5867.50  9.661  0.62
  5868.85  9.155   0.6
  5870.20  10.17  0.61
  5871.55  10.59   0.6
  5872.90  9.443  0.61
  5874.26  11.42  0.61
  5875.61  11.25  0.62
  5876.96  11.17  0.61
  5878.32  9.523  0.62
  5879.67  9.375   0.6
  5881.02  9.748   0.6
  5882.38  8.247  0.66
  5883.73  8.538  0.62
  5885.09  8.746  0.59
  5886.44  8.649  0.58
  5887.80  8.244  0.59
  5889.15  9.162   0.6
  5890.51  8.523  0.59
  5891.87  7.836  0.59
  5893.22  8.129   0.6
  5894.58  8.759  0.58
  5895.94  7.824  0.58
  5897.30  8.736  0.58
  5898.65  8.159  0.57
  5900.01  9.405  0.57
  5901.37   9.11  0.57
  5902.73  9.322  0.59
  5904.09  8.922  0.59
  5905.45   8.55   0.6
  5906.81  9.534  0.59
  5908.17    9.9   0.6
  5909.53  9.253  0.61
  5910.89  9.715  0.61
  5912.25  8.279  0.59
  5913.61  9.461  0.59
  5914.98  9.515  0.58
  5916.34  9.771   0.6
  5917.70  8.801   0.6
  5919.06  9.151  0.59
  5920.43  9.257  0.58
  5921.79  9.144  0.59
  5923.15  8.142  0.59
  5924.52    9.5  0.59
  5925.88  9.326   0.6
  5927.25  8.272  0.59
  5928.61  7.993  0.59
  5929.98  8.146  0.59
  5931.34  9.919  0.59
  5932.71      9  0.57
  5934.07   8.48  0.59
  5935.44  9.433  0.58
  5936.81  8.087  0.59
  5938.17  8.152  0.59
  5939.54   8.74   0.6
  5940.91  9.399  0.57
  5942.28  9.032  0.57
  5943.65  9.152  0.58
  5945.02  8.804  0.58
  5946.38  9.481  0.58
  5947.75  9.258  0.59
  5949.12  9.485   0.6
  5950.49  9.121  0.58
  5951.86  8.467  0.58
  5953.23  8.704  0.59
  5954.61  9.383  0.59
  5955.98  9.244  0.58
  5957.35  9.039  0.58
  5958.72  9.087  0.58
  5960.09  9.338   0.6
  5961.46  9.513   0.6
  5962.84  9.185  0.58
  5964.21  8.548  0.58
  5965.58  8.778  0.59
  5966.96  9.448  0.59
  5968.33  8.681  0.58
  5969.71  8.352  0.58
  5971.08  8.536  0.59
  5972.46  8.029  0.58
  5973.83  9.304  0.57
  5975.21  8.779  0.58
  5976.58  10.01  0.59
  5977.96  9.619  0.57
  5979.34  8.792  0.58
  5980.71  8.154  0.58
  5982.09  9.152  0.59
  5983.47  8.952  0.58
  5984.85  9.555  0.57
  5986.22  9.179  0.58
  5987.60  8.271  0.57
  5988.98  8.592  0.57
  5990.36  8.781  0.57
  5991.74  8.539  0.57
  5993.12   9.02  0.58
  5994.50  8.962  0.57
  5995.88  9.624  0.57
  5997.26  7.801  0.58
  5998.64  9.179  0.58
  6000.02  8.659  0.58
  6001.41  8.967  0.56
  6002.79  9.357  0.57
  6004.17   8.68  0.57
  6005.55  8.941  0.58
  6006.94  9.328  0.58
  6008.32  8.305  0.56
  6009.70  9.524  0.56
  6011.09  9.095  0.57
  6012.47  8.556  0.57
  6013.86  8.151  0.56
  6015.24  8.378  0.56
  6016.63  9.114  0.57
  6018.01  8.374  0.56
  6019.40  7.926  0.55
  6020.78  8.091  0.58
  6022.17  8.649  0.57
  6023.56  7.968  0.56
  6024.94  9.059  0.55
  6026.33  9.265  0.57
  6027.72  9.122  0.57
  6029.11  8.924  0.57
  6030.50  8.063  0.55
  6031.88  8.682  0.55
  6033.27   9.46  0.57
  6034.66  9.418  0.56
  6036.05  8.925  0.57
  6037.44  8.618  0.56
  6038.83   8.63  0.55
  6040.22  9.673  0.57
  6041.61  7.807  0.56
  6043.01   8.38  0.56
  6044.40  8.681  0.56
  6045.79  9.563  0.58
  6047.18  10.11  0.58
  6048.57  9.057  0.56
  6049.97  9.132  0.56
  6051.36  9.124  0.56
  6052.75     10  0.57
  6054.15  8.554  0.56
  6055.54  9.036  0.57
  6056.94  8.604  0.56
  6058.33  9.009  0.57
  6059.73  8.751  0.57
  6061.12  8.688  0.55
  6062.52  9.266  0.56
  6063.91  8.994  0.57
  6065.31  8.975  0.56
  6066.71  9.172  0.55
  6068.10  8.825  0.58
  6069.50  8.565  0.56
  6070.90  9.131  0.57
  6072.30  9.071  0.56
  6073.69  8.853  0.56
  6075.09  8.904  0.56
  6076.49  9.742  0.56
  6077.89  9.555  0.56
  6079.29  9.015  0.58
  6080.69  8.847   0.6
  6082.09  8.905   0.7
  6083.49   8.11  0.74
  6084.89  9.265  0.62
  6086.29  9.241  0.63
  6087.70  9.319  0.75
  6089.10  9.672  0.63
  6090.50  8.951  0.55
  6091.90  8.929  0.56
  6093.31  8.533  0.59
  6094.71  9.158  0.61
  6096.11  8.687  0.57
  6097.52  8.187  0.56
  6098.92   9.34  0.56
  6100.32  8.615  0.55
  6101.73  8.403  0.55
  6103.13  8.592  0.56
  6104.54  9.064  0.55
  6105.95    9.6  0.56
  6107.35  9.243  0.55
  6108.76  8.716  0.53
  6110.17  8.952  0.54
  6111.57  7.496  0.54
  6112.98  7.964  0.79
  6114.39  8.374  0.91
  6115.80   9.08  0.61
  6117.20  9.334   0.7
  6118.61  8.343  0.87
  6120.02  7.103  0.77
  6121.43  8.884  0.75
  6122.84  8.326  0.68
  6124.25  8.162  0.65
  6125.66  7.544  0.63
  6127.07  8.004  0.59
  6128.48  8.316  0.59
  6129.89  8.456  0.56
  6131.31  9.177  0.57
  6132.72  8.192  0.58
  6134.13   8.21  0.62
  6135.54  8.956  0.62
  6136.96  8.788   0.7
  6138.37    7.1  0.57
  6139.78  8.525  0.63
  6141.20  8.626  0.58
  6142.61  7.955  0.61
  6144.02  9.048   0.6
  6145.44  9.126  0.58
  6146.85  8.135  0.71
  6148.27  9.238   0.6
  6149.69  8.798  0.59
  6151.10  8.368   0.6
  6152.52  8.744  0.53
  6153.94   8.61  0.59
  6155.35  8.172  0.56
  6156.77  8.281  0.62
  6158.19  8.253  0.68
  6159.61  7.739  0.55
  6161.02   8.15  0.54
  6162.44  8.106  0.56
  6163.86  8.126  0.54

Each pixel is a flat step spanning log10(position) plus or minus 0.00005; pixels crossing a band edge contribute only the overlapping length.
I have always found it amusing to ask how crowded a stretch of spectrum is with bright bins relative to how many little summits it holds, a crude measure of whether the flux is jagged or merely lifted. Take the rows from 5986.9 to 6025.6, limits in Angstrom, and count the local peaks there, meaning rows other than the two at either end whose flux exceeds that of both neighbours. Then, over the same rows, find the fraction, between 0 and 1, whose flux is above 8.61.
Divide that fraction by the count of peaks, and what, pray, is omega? 0.063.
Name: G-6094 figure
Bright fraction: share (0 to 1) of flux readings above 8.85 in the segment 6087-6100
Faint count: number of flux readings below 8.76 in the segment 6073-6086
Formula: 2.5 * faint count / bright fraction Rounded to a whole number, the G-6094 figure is 4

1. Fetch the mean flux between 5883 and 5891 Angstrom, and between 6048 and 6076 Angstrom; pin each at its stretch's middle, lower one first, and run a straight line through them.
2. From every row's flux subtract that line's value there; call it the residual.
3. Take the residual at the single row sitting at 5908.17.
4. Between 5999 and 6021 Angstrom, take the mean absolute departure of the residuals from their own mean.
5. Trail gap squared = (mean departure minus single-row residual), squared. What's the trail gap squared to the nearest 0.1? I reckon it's 0.6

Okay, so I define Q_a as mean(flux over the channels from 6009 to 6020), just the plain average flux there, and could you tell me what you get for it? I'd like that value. 8.64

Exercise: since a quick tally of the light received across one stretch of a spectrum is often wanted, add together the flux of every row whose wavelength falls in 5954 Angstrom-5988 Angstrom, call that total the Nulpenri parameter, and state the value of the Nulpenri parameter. 225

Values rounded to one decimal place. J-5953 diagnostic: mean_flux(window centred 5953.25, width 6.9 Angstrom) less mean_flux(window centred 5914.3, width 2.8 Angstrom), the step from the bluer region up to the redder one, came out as -0.5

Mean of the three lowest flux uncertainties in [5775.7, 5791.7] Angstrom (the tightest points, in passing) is 0.603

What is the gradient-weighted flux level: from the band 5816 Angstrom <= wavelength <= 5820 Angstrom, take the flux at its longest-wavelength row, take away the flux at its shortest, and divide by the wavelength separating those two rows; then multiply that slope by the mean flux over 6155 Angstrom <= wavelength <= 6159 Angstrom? 2.7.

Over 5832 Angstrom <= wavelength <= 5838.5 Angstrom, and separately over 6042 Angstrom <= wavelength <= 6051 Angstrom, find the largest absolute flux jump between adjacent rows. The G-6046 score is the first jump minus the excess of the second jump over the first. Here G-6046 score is 1.2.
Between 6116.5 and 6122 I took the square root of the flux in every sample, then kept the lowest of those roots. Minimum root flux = 2.67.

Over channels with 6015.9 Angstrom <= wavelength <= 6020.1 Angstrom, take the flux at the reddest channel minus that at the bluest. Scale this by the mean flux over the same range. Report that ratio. -0.14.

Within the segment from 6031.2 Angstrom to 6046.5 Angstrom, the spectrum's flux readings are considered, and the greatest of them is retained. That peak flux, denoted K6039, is 9.673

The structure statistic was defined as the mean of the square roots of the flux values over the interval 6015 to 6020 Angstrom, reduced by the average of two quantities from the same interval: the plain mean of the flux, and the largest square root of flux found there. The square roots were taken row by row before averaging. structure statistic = -2.83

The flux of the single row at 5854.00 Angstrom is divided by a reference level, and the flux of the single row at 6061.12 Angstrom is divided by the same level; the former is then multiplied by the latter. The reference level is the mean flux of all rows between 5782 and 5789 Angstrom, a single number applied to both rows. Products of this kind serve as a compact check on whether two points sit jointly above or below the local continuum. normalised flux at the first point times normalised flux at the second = 0.94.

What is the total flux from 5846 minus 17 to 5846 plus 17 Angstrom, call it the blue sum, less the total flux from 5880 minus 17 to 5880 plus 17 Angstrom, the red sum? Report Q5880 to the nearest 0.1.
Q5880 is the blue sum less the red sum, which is 3.7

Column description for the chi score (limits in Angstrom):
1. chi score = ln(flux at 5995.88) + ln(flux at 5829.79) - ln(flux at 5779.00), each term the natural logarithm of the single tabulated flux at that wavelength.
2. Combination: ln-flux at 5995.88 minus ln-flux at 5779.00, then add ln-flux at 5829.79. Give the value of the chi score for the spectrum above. 2.21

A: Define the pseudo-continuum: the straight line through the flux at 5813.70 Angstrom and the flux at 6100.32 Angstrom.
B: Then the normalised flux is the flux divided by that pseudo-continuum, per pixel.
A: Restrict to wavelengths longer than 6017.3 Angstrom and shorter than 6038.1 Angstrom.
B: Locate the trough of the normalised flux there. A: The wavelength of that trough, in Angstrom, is 6019.40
